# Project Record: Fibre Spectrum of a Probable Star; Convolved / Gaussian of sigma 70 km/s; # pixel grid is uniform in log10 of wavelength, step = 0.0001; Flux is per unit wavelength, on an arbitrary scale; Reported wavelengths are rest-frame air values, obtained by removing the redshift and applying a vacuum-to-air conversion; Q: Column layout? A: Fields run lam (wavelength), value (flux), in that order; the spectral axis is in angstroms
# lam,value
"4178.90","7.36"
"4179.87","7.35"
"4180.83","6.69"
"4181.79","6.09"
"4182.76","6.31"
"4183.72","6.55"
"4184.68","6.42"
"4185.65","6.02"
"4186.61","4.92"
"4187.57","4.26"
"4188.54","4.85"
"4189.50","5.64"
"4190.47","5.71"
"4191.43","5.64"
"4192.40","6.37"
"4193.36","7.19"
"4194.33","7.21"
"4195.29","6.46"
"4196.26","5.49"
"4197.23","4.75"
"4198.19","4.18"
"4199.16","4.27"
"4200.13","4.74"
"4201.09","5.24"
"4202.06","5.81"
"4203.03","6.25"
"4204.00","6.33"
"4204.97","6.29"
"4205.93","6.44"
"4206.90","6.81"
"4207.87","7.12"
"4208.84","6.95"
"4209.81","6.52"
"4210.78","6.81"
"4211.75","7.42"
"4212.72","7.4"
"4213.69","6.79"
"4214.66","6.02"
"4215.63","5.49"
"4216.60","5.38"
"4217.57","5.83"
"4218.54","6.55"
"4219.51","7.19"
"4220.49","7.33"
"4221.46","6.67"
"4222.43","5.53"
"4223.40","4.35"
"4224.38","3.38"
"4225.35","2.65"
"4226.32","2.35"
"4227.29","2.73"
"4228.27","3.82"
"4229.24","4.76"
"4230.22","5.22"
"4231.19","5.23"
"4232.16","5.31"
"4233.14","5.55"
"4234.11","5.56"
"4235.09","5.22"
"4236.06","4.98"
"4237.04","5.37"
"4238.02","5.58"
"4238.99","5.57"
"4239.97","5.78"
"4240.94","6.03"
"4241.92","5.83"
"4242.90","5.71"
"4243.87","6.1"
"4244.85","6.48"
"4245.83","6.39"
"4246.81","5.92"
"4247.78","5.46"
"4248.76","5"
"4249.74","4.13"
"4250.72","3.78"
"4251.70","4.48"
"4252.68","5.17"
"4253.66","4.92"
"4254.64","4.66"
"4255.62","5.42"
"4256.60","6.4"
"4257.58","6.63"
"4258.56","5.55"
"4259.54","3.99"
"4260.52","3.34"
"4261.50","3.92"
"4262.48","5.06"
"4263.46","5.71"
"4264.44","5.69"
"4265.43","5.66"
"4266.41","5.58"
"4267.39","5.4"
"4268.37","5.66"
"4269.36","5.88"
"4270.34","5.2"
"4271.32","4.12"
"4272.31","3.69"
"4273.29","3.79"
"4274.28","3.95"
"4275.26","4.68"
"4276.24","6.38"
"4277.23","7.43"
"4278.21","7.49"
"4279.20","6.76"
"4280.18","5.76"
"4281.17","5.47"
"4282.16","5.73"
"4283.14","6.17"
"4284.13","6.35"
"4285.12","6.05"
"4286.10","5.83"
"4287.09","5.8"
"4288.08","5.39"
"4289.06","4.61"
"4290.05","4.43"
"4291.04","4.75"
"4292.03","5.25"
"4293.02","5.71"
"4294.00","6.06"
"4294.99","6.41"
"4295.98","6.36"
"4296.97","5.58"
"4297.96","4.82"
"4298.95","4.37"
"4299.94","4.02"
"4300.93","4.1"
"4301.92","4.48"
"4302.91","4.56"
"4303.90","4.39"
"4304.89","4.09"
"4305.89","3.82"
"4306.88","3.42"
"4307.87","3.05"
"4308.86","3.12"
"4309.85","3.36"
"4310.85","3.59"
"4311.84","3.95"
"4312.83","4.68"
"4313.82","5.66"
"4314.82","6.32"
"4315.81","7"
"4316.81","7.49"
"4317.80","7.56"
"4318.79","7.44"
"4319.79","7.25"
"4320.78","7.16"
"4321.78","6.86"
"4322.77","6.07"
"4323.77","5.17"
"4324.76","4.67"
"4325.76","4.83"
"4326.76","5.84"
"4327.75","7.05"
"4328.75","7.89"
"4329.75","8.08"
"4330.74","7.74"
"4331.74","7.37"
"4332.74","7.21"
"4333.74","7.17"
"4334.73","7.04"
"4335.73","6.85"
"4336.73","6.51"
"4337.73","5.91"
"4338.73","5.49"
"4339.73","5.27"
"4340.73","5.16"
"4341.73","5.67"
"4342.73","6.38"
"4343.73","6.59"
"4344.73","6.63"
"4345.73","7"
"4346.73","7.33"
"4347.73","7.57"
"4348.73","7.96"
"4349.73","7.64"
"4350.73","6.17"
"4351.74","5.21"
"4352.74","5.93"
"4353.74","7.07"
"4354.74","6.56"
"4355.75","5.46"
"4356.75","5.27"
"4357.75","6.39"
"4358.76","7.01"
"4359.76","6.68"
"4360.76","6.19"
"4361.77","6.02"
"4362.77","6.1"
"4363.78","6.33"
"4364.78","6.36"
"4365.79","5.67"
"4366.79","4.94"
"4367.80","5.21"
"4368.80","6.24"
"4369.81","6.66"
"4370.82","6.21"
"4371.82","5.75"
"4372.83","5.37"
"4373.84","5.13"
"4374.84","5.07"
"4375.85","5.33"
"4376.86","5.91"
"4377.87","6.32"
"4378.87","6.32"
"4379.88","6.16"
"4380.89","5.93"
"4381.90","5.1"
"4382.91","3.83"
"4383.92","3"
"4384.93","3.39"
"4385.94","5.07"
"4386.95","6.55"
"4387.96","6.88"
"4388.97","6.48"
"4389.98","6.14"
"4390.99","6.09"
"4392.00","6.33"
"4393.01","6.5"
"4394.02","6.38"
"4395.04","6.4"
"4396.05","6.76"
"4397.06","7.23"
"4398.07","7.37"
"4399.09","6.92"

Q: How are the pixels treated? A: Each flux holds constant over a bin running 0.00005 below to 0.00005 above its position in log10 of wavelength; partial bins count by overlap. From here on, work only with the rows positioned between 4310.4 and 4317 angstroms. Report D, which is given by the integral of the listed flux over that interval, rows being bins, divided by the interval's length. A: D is 5.4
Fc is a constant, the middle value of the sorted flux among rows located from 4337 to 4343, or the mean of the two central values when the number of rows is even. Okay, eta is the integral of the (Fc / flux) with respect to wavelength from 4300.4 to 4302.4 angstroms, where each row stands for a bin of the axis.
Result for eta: 2.61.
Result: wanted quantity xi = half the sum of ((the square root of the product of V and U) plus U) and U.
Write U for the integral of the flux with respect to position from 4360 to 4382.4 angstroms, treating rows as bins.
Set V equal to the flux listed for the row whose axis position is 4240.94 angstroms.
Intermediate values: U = 131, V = 6.03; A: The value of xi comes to 145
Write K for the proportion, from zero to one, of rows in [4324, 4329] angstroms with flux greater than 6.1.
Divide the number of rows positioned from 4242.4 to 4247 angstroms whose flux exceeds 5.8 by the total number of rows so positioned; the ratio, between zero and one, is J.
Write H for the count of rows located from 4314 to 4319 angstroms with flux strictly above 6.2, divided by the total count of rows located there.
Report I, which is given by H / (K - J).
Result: -2.5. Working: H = 1.0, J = 0.80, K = 0.4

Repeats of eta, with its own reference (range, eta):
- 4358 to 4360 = 1.64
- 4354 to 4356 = 1.81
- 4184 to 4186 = 1.78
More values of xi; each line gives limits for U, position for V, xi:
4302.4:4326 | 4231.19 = 136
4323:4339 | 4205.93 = 118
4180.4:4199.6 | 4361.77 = 123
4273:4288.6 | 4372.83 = 102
